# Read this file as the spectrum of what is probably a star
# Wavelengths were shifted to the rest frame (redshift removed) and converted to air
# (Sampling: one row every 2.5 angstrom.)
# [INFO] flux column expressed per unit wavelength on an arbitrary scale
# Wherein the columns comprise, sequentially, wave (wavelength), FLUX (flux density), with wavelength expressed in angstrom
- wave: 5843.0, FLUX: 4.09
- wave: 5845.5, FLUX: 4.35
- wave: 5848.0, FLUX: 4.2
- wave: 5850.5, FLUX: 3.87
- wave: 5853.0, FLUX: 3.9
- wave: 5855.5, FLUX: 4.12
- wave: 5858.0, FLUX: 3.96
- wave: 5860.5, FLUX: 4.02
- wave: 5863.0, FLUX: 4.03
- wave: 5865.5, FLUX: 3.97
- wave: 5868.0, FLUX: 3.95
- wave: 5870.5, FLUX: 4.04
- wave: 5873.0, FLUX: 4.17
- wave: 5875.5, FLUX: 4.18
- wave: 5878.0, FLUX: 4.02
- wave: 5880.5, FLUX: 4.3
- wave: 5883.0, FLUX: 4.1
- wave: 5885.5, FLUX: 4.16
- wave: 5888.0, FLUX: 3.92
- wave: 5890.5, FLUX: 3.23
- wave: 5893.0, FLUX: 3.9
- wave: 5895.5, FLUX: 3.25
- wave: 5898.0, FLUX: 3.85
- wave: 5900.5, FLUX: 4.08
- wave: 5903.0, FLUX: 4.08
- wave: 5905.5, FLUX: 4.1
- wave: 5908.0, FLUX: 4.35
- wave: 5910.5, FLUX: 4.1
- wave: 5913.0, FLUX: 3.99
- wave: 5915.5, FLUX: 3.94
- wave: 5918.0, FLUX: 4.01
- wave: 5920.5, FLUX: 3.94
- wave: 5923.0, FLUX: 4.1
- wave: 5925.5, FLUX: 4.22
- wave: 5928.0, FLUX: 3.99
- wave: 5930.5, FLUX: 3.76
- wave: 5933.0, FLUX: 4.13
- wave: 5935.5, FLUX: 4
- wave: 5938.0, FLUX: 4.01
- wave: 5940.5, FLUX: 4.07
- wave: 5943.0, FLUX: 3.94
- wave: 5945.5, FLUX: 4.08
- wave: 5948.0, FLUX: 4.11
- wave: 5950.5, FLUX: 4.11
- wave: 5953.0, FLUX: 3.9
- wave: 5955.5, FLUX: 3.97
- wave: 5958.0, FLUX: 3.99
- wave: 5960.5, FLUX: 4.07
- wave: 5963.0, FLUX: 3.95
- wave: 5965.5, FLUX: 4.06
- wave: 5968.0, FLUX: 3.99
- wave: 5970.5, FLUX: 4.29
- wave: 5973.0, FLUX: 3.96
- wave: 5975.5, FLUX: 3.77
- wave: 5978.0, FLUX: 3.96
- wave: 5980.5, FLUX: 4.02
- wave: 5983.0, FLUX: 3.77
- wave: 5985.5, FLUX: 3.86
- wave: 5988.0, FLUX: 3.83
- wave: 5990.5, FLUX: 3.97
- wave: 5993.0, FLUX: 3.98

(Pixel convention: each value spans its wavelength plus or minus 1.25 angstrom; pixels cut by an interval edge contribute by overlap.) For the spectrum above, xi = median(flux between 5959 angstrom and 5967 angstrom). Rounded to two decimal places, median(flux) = 4.06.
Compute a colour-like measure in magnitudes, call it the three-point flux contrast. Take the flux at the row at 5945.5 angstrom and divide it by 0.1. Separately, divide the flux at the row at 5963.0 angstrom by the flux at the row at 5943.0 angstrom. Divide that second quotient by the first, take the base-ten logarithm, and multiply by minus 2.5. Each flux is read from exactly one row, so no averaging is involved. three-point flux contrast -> 4.02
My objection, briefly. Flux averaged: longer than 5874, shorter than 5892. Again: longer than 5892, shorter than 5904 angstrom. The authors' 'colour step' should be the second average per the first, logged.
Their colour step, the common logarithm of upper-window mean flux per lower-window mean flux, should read -0.02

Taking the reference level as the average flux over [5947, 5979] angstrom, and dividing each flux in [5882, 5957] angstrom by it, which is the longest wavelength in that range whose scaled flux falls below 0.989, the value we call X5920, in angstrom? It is 5953.0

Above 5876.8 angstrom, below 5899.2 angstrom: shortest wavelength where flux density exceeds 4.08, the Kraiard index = 5880.5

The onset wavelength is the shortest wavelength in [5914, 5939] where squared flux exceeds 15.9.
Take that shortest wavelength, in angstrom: 5918.0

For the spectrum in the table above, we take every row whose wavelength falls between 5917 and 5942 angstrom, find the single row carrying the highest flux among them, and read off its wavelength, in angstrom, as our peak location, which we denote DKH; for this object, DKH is 5925.5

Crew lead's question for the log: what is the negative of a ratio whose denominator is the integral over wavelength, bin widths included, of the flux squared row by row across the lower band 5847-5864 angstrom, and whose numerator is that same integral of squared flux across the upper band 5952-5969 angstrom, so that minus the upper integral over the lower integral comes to -0.99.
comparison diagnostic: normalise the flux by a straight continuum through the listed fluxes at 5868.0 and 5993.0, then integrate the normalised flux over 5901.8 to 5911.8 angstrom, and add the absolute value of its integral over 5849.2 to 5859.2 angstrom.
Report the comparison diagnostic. 20.5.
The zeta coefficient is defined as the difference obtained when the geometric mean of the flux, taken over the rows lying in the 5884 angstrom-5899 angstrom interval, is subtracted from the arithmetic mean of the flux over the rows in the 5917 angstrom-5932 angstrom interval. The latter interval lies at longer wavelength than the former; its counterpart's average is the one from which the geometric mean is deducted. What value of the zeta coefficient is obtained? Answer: 0.30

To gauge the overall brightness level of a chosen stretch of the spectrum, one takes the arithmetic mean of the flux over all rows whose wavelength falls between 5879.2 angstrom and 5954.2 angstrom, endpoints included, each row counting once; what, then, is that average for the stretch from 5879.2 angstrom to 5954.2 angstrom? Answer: 3.99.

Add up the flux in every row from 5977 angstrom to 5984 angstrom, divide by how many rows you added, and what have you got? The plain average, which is 3.92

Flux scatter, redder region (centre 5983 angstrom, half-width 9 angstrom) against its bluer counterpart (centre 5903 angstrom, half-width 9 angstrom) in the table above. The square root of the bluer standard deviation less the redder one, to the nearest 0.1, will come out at 0.5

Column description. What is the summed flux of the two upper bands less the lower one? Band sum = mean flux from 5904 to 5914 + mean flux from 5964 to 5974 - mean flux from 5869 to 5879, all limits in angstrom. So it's 4.11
